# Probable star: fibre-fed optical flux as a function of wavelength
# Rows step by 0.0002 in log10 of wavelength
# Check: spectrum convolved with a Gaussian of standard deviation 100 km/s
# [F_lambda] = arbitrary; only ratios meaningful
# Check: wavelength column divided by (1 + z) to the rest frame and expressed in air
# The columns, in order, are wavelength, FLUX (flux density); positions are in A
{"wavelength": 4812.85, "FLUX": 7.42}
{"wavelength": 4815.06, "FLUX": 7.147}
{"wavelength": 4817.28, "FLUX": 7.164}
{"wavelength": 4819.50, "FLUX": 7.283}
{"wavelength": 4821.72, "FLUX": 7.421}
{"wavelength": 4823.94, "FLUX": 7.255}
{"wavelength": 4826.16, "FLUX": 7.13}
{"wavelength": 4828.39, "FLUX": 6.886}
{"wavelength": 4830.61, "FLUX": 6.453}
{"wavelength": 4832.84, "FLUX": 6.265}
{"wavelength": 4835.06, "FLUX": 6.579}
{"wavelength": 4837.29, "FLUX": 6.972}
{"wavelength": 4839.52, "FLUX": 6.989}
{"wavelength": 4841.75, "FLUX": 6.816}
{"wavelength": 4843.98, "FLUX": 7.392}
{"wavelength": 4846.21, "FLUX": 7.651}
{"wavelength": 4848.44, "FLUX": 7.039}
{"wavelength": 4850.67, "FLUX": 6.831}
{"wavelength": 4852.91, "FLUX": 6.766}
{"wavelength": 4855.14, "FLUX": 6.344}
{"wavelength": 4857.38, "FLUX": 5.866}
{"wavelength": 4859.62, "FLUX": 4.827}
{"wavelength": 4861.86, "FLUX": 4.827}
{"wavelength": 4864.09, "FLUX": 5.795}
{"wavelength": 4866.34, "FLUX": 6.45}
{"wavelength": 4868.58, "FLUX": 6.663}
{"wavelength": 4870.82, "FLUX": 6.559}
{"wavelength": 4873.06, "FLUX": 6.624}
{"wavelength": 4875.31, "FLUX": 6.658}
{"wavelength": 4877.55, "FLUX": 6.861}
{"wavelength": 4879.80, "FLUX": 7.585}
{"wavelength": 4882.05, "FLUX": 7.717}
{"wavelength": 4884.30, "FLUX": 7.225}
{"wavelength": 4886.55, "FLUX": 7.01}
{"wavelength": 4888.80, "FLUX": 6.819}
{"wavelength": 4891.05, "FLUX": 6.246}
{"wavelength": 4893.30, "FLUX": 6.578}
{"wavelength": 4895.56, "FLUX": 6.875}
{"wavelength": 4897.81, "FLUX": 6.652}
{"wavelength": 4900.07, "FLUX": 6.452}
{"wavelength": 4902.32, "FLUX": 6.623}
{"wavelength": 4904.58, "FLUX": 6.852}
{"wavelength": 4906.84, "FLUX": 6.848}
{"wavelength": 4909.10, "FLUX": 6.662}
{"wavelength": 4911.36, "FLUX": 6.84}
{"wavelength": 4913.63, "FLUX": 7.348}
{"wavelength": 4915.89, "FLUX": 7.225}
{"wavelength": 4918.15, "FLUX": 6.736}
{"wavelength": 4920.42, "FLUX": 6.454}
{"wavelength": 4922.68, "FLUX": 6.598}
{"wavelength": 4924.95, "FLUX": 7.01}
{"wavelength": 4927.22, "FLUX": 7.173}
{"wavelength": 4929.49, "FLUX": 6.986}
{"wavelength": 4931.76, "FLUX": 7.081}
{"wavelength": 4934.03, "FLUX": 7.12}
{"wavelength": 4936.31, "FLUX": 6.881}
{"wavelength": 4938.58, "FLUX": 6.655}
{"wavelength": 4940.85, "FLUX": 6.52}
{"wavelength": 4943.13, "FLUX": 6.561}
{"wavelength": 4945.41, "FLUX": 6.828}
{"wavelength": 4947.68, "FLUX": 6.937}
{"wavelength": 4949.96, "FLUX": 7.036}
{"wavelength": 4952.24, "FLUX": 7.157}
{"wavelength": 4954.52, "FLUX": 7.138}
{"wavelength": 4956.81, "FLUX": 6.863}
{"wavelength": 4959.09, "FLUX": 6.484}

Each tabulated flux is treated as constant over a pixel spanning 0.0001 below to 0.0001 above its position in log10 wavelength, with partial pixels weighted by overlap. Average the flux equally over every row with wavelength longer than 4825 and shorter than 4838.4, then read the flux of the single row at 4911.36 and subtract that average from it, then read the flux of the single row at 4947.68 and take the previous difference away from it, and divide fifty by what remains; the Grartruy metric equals 7.3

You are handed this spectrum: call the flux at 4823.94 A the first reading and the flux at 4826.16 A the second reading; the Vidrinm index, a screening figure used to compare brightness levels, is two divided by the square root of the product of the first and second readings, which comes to 0.278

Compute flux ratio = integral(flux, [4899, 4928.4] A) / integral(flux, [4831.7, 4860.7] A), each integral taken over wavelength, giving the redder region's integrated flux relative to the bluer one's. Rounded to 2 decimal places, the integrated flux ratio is 1.04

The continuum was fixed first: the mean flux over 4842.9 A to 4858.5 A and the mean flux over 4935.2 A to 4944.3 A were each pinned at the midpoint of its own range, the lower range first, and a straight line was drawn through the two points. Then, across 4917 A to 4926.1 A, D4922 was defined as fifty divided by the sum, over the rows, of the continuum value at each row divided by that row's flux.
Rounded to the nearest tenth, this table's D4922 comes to 12.5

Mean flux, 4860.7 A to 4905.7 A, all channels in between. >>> 6.65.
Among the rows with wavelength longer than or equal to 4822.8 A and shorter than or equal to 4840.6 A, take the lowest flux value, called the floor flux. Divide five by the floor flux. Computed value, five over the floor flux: 0.80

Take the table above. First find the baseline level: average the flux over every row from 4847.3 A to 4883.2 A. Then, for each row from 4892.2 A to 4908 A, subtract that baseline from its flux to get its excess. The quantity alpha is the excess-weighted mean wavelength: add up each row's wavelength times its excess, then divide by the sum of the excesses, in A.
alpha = 4901.1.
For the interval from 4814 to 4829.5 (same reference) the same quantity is 4821.3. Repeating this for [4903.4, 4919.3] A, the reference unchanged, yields 4912.1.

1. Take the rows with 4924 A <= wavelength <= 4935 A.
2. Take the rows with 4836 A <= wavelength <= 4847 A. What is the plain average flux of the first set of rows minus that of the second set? -0.1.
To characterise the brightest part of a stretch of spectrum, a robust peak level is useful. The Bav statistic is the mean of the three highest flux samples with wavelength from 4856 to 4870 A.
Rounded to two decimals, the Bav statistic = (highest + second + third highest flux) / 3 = 6.33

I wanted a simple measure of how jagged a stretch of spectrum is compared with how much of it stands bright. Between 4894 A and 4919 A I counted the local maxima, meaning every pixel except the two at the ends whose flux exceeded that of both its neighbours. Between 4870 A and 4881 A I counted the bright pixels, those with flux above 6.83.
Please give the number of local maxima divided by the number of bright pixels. 1.0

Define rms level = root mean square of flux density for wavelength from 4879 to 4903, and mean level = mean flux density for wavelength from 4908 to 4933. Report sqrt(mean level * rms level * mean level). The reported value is 18.2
